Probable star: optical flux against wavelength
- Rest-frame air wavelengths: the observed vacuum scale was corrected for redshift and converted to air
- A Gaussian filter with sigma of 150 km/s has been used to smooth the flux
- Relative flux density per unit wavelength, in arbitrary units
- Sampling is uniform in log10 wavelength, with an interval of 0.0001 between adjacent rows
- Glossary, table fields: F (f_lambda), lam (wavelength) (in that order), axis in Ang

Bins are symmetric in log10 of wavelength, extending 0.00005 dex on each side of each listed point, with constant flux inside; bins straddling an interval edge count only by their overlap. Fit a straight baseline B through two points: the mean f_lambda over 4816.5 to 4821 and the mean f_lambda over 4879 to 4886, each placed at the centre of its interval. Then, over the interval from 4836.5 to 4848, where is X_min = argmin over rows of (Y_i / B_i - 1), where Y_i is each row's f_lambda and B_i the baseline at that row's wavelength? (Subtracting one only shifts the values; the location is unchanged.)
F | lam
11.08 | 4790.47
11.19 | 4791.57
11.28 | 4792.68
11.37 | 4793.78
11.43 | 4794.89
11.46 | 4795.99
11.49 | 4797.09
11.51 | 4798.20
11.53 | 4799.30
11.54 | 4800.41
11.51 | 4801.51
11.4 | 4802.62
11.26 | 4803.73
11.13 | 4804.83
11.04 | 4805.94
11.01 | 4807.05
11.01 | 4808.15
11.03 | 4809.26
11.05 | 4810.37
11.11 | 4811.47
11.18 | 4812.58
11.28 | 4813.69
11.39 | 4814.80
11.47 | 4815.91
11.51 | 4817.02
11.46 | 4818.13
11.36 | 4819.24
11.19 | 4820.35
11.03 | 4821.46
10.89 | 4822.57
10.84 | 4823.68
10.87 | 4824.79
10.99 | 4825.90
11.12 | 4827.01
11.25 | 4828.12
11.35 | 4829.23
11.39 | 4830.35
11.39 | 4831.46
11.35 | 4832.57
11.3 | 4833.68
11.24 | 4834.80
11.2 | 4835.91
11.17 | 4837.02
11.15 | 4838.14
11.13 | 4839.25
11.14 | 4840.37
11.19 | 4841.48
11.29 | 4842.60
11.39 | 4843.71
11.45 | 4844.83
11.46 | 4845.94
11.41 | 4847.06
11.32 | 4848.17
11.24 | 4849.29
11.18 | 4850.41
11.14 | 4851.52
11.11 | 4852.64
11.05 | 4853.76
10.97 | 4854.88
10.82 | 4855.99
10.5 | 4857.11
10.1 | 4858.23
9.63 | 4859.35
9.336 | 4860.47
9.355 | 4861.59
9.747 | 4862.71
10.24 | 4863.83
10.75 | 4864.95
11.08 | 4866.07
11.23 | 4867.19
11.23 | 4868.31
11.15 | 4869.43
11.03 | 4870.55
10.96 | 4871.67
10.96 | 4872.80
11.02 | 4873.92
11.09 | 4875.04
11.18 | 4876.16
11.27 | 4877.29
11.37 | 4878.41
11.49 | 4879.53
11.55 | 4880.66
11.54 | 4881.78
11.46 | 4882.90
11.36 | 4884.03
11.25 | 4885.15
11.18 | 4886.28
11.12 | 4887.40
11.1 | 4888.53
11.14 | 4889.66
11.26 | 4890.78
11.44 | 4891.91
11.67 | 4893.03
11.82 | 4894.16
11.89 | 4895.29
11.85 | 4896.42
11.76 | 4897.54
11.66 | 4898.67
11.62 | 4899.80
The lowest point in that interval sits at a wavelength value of 4839.25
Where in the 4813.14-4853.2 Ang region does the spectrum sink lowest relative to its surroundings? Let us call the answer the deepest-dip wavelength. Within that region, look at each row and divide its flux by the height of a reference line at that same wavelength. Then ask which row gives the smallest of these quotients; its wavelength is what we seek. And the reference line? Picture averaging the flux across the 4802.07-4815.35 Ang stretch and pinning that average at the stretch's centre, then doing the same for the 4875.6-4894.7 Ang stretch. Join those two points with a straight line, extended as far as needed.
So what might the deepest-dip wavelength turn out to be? 4823.68 Ang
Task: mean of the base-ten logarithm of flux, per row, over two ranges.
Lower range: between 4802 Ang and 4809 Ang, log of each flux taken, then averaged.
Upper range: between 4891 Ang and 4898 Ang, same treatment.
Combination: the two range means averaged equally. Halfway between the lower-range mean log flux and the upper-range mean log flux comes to 1.06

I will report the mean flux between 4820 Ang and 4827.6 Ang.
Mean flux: 11.0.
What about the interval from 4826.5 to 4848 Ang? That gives 11.3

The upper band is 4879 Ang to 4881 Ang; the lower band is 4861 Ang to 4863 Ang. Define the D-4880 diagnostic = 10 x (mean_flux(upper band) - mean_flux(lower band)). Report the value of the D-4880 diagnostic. 20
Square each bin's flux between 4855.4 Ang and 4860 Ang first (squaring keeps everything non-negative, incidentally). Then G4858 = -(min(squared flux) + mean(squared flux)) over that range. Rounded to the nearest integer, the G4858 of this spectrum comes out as -198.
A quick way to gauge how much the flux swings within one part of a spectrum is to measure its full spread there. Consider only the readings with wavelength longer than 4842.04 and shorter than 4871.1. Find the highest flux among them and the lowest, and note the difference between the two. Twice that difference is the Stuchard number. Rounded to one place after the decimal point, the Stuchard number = 4.2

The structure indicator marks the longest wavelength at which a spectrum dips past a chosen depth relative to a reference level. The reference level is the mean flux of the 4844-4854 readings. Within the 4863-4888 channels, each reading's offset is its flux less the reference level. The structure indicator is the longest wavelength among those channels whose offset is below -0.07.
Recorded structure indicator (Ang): 4887.40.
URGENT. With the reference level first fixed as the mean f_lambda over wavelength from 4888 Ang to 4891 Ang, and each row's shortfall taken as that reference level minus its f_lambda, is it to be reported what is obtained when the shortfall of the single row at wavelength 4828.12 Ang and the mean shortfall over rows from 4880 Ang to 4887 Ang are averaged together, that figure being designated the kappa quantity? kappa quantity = -0.15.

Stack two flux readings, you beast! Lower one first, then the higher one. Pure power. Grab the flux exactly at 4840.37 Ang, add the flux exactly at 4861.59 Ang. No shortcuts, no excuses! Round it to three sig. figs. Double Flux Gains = 20.5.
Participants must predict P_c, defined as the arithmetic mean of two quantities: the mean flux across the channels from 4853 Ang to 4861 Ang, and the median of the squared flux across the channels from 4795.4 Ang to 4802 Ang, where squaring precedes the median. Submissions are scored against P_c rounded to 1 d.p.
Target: 71.4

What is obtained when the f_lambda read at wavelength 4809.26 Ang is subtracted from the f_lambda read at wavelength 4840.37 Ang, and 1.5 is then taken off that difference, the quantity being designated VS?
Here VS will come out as -1.4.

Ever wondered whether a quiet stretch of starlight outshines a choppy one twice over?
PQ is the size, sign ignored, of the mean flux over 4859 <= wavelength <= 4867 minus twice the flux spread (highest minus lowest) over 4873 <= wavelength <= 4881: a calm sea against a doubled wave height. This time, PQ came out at 9.0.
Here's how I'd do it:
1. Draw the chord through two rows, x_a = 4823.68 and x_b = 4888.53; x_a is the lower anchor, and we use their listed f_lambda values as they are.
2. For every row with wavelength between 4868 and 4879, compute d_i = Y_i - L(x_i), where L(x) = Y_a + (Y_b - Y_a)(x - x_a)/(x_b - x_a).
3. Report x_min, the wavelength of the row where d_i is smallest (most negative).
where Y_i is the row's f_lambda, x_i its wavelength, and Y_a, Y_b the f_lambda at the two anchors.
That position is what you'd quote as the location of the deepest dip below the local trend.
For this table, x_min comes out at 4872.80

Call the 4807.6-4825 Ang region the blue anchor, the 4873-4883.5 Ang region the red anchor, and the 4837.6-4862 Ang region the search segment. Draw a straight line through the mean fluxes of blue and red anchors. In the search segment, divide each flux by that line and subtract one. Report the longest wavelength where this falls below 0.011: 4861.59 Ang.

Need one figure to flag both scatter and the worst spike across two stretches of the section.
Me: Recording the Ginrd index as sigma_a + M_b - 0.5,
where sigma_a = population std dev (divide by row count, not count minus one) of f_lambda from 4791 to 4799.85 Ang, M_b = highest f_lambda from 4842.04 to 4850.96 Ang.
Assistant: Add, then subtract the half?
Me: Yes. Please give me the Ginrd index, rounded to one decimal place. 11.1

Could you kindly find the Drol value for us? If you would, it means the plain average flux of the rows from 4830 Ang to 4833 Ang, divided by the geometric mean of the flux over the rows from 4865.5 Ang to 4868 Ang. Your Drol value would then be 1.02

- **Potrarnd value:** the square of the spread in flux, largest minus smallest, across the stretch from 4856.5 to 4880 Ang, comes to 4.64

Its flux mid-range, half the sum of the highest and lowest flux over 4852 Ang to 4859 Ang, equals 10.6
